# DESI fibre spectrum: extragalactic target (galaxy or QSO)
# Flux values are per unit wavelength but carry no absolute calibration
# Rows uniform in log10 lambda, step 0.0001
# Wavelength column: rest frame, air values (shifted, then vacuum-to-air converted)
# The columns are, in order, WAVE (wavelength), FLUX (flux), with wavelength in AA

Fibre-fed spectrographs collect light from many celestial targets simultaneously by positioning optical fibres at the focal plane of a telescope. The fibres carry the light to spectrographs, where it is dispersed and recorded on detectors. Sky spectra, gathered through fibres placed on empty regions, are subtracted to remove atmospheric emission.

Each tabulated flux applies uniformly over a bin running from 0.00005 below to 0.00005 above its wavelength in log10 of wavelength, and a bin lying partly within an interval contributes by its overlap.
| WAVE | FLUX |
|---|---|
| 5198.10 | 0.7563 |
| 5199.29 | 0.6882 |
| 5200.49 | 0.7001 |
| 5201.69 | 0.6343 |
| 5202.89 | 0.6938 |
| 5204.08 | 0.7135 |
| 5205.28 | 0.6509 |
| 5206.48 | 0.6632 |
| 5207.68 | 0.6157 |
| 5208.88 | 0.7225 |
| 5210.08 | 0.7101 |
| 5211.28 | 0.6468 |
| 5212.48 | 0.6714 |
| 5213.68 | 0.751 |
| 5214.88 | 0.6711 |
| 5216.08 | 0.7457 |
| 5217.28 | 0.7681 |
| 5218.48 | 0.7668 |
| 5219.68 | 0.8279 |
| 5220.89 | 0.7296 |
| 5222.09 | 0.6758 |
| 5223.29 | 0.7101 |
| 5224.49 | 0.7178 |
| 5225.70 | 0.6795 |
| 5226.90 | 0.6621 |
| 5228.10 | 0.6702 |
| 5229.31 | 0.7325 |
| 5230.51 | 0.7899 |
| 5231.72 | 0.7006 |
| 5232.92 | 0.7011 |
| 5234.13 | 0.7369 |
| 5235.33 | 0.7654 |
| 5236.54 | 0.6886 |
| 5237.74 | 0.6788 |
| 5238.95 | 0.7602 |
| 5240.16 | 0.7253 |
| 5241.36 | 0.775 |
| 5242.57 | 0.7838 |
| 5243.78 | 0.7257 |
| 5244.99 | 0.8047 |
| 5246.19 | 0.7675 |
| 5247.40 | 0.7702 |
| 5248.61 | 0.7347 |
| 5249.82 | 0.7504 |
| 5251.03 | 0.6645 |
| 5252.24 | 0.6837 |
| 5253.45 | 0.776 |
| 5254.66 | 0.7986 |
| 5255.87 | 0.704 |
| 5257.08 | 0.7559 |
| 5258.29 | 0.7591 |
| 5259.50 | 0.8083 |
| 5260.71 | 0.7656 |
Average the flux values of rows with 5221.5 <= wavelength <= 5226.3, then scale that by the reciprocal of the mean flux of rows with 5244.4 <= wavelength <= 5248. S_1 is 0.89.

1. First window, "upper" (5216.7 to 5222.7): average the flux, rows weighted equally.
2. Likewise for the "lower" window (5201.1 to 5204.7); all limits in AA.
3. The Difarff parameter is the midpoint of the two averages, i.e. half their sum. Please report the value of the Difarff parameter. 0.717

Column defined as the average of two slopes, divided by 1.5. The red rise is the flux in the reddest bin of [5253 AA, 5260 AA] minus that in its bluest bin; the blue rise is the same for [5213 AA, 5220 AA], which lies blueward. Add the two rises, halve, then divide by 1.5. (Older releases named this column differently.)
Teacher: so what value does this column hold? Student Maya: 0.036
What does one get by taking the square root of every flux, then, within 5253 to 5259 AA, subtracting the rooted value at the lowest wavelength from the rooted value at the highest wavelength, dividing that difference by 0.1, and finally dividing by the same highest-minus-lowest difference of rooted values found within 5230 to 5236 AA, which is 7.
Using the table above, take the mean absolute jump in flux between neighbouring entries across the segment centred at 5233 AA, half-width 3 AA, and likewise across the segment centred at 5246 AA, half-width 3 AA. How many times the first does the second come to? 1.00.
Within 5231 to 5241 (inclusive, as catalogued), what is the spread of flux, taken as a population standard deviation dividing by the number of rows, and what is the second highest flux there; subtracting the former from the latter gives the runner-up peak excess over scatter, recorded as 0.730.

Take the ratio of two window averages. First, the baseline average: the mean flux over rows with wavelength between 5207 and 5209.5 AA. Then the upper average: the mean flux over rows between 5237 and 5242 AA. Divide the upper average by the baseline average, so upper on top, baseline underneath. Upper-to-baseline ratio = 1.10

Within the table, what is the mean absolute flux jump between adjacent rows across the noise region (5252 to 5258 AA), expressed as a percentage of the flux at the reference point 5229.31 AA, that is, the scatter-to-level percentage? 8.9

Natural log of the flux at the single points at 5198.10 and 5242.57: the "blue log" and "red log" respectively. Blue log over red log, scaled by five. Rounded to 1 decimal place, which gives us 5.7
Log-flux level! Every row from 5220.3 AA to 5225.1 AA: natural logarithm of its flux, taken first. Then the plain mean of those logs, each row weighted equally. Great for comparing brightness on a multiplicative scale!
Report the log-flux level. -0.35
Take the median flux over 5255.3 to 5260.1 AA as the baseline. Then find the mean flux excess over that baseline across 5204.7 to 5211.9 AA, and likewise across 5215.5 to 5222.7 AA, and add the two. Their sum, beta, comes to -0.09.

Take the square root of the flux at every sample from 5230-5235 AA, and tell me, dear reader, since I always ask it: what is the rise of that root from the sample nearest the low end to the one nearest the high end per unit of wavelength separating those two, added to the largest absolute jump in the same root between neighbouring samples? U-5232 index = 0.043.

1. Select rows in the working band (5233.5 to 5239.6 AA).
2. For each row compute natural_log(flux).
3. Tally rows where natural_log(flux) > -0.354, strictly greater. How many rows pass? 3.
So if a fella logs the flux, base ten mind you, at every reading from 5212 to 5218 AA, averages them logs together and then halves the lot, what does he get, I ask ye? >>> -0.071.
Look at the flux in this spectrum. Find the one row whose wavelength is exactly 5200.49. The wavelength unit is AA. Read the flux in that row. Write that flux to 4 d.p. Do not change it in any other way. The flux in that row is 0.7001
